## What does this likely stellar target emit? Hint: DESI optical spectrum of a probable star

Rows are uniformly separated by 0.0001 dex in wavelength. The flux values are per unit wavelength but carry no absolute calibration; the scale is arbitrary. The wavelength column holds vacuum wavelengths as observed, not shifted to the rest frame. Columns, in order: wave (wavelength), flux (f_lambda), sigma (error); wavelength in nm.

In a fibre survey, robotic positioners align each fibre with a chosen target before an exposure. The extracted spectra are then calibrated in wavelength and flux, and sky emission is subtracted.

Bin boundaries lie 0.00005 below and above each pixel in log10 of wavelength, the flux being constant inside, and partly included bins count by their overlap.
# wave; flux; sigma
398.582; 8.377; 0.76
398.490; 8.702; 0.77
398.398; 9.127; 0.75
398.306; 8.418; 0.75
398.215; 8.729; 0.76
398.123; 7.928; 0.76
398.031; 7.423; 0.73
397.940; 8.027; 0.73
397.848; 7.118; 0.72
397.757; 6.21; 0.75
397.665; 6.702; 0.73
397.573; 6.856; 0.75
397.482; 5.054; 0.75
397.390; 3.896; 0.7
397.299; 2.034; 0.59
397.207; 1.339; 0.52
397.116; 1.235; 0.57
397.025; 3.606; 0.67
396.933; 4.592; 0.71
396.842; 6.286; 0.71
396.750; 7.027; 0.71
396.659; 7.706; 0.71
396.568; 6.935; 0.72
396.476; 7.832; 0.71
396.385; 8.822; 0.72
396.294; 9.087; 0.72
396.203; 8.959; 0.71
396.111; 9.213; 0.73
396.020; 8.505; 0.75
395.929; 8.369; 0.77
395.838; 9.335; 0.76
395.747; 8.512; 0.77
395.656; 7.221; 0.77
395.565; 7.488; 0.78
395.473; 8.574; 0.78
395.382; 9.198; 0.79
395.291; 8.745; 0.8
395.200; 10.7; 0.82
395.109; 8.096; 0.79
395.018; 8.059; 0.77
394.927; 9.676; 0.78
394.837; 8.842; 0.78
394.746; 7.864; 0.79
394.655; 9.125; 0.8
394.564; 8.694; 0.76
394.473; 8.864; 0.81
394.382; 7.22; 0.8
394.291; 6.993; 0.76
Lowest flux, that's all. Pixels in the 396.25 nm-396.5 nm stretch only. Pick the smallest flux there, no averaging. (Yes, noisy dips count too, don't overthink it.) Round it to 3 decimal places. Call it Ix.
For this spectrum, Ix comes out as 7.832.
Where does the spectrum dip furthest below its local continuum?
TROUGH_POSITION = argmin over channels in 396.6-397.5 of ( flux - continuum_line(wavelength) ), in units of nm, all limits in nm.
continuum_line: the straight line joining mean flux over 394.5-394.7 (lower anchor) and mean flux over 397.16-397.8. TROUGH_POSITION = 397.116 nm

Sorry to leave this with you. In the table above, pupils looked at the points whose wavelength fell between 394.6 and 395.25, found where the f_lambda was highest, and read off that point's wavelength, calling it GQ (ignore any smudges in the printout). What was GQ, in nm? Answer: 395.200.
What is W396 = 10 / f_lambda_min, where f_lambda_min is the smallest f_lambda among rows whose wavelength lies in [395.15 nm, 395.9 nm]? 1.4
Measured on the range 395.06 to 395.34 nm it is 1.2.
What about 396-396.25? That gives 1.2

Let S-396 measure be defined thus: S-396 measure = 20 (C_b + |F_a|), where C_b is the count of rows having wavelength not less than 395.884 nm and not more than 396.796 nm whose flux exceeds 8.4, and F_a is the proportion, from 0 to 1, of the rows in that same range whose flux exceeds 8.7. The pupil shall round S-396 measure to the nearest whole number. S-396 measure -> 108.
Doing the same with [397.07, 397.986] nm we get 0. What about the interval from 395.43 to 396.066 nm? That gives 83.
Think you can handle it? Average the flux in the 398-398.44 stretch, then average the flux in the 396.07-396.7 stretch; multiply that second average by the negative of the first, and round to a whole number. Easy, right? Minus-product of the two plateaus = -70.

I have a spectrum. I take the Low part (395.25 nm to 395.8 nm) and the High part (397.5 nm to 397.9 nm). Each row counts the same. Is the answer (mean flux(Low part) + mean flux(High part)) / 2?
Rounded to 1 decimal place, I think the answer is 7.5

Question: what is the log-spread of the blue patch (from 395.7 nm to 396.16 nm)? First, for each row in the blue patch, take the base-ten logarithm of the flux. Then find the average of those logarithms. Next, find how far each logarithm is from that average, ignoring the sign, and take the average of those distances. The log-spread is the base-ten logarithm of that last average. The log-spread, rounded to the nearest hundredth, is -1.72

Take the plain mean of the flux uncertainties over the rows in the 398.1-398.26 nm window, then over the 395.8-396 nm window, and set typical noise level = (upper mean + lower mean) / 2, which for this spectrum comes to 0.76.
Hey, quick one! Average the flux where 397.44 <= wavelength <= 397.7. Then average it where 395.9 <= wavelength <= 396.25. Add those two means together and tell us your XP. 15.0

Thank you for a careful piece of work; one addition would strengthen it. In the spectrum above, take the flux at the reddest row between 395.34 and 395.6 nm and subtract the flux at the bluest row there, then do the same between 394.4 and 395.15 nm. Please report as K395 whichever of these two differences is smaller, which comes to -1.7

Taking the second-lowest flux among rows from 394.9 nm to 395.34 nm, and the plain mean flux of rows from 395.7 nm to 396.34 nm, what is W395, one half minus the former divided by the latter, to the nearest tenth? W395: -0.4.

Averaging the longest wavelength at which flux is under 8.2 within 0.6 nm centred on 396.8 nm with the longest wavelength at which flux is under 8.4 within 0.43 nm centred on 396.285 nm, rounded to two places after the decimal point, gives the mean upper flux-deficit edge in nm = 396.75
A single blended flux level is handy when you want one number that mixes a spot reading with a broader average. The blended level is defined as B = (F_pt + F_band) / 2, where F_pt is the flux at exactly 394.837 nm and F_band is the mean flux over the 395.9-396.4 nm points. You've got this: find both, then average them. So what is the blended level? 8.8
